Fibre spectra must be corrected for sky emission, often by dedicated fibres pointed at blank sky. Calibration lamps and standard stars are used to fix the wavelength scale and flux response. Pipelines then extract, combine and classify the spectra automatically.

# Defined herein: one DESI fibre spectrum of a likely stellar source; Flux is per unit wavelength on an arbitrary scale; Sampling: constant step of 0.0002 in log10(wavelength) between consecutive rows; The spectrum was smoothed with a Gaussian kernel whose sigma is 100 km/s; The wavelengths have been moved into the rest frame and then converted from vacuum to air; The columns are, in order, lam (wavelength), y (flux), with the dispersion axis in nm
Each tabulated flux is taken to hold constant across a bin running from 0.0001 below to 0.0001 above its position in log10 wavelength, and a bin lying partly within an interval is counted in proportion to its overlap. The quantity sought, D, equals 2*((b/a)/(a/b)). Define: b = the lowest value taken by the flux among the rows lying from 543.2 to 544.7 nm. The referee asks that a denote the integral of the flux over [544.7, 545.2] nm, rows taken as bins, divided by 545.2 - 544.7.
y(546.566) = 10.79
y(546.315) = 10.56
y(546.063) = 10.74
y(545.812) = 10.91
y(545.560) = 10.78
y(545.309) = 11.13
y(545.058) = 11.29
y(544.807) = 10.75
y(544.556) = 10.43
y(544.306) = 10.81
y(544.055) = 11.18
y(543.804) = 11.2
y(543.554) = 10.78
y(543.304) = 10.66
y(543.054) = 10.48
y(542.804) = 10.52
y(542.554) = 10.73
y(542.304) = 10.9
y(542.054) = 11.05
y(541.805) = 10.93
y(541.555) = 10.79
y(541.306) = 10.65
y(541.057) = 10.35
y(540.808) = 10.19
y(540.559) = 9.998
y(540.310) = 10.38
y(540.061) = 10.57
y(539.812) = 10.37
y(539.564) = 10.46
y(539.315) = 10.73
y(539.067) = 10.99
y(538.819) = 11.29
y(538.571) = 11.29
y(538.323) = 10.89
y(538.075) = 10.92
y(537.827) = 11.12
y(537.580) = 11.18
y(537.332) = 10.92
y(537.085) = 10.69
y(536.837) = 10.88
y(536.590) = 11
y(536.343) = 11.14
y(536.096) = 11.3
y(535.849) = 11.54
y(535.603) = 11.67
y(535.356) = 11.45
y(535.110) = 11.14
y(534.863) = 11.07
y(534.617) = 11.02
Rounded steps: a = 11.0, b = 10.43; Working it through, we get 1.79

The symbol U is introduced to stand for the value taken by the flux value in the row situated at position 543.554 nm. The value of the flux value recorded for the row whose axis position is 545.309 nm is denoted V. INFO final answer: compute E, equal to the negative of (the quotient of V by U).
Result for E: -1.03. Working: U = 10.78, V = 11.13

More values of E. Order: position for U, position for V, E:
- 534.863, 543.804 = -1.01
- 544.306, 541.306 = -0.99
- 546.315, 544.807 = -1.02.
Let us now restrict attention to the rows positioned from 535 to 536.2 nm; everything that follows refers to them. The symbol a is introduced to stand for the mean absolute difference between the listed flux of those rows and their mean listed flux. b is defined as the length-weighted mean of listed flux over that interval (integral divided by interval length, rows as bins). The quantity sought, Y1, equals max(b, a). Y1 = 11.4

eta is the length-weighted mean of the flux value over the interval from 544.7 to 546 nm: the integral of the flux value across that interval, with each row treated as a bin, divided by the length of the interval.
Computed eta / 11.0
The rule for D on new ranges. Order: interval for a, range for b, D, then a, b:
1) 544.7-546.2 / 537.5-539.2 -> 1.99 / 10.9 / 10.89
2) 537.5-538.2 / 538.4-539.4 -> 1.88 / 11.1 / 10.73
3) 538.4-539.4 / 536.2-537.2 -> 1.86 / 11.1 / 10.69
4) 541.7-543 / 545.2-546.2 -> 1.98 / 10.8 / 10.74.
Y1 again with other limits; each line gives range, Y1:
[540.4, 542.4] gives 10.6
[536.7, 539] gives 11.0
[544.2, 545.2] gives 10.8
